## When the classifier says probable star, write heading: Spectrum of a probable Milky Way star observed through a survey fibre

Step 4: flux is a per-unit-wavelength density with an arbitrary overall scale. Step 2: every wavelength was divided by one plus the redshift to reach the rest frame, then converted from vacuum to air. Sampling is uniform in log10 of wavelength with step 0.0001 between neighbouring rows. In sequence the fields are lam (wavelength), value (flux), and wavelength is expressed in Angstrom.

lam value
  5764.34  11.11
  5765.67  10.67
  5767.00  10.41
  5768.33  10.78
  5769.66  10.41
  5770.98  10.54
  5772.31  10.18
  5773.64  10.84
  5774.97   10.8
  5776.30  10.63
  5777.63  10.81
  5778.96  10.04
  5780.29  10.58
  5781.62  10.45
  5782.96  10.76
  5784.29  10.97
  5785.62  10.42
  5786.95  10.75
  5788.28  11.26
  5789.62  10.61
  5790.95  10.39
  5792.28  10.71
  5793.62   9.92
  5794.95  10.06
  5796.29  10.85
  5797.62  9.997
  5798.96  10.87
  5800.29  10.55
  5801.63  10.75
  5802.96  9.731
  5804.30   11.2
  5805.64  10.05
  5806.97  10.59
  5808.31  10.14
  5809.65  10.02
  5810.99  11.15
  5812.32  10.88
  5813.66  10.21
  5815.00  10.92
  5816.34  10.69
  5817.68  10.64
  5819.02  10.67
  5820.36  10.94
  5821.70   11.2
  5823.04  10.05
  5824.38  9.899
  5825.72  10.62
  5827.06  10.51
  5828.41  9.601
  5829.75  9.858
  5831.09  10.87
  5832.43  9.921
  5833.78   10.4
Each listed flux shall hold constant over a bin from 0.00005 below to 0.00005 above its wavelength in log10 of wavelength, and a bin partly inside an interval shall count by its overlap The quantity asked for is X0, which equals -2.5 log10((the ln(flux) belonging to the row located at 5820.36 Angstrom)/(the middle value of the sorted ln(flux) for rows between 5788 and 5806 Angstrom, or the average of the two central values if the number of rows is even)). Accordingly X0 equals -0.015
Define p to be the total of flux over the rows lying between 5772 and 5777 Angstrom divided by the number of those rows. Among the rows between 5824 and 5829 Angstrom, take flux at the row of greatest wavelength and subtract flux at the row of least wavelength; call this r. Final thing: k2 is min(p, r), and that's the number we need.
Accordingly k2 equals -0.3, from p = 10.6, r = -0.30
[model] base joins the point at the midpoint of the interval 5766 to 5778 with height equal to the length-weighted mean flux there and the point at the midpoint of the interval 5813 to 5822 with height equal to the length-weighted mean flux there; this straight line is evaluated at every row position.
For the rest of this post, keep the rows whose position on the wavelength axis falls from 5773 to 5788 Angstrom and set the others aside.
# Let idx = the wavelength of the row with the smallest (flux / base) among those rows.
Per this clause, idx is 5778.96 Angstrom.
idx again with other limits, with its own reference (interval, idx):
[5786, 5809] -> 5802.96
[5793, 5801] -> 5793.62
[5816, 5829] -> 5828.41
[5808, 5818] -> 5809.65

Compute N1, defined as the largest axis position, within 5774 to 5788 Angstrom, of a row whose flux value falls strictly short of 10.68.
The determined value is 5785.62 Angstrom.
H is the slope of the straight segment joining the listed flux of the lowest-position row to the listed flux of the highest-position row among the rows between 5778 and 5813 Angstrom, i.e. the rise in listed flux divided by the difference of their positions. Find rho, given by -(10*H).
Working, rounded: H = 0.03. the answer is -0.3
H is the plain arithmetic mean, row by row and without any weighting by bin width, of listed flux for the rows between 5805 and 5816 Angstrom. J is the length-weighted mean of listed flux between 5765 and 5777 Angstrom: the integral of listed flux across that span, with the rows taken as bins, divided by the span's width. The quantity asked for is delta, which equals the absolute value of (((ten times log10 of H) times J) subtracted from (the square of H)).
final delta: 2.1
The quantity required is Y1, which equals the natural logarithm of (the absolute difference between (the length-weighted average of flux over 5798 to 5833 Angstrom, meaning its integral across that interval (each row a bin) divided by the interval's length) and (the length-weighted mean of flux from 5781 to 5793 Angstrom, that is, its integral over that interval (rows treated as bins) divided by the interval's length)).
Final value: -1.5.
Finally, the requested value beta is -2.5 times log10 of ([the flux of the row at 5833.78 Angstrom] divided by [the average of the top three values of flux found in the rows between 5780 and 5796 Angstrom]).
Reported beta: 0.061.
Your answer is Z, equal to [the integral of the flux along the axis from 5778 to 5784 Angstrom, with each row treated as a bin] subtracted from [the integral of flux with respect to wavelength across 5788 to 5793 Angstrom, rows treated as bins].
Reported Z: -10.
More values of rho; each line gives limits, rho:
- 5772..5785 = -0.7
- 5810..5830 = 0.7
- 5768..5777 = 0.2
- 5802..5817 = -0.7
